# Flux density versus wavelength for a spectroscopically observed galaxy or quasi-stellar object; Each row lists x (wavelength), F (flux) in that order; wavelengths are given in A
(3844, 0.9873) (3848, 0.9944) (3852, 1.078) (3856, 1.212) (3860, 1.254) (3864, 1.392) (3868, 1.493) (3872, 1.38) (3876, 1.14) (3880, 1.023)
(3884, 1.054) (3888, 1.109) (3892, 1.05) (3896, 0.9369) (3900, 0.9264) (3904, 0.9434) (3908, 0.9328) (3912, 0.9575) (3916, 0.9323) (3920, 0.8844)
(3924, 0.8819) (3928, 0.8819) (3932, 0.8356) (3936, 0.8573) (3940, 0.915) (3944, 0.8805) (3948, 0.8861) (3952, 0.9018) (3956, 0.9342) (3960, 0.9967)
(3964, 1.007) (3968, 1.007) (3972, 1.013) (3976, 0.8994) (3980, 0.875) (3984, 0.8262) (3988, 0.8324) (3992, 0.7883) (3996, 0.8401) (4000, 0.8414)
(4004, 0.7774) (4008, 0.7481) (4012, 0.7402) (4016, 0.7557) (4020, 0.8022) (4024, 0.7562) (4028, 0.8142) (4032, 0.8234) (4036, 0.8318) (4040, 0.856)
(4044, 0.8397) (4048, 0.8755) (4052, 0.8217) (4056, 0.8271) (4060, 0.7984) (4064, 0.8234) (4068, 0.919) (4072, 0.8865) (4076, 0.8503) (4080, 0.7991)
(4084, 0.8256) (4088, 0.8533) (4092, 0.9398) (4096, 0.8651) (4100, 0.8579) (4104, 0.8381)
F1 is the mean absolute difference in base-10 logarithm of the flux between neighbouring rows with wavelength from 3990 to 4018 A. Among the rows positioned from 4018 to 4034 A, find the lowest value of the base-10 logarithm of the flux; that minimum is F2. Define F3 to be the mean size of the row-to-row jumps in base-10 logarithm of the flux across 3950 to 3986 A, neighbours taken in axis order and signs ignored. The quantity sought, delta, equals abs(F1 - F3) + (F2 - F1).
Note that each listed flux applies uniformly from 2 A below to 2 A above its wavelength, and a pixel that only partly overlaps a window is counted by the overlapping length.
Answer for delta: -0.135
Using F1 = 0.0155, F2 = -0.121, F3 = 0.017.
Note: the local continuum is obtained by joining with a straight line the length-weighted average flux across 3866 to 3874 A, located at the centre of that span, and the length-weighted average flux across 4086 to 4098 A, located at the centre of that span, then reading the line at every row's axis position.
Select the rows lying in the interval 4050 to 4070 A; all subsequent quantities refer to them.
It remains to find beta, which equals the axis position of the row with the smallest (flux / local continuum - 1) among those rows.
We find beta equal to 4060 A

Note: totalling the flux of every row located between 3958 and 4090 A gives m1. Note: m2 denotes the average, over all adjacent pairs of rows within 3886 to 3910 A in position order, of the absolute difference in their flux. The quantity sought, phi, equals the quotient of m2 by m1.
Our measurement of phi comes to 0.0015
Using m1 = 28.0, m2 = 0.0420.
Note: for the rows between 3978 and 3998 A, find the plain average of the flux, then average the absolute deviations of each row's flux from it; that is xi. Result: 0.020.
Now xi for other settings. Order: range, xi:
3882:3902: 0.067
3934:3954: 0.016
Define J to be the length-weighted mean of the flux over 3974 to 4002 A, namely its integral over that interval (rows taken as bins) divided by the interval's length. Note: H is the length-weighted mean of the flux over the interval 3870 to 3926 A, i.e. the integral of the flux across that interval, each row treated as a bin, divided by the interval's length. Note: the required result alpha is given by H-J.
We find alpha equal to 0.17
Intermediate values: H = 1.01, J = 0.84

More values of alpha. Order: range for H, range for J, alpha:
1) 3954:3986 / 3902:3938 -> 0.04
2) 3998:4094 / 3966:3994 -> -0.07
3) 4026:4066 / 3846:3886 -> -0.37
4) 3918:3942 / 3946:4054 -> 0.02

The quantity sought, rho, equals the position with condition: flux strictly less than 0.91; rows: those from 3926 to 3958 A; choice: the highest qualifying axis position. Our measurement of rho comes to 3952 A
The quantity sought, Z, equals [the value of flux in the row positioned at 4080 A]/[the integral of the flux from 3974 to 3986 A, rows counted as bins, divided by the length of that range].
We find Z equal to 0.92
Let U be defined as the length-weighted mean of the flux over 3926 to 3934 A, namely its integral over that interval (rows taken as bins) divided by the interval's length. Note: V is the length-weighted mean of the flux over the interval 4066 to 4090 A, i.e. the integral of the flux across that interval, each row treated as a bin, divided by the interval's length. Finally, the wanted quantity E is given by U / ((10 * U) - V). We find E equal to 0.111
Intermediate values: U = 0.86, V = 0.86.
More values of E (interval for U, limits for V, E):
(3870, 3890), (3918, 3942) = 0.108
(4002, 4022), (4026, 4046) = 0.112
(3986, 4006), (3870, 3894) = 0.116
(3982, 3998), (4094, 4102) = 0.112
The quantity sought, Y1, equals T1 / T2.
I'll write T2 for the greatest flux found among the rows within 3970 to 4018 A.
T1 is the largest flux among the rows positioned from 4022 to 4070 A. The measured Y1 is 0.91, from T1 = 0.919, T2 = 1.013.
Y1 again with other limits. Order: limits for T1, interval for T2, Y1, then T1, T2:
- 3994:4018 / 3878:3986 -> 0.76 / 0.8414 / 1.109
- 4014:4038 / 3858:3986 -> 0.56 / 0.8318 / 1.493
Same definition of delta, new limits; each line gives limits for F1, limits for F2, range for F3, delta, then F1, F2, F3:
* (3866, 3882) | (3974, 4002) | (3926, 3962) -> -0.120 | 0.0547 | -0.103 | 0.017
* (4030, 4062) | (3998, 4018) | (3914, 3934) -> -0.143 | 0.0127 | -0.131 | 0.012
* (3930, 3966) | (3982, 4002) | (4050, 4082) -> -0.112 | 0.0143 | -0.103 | 0.020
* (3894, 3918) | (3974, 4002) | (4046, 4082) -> -0.099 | 0.0081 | -0.103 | 0.021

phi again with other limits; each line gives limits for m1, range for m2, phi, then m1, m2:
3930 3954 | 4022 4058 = 0.0050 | 5.3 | 0.0264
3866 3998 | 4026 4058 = 0.0007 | 31.8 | 0.0219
